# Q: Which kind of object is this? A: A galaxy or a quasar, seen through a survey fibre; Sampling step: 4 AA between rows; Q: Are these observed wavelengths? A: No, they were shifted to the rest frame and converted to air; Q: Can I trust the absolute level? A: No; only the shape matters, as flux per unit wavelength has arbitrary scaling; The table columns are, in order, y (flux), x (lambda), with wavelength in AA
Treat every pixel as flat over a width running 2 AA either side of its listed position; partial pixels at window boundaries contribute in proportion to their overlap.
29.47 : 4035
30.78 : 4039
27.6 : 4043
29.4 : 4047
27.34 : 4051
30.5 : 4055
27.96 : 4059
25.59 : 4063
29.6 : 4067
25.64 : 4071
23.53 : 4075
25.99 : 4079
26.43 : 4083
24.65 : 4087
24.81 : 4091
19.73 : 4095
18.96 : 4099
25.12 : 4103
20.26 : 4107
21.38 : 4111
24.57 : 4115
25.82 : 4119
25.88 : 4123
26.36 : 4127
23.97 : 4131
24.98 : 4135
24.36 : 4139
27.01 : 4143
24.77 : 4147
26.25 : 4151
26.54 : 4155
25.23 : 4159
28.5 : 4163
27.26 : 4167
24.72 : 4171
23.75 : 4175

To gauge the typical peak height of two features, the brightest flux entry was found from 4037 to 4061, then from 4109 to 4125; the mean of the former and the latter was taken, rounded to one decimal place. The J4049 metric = 28.3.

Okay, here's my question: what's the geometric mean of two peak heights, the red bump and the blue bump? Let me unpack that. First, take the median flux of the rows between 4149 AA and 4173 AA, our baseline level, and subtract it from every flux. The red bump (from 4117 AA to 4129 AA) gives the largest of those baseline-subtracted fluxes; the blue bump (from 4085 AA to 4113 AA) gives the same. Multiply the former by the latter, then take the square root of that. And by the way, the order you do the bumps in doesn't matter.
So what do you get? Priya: 0.21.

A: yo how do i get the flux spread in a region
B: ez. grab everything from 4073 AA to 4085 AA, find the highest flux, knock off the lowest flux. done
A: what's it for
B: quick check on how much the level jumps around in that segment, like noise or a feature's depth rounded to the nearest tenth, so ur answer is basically 2.9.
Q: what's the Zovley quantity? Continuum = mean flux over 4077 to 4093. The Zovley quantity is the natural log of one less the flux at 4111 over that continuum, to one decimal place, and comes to -1.8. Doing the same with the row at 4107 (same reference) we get -1.6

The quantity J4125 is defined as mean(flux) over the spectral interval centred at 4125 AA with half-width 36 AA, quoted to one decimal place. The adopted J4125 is 24.2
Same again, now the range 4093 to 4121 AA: 22.3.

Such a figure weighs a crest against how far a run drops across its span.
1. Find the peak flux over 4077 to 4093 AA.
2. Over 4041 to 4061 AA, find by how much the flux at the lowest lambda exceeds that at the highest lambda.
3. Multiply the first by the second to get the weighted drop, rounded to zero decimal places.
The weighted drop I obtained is -10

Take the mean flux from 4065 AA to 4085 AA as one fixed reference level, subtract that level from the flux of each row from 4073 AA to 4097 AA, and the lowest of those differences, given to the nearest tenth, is -6.5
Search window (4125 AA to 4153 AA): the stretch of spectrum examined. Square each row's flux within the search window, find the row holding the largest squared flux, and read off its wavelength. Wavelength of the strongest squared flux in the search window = 4143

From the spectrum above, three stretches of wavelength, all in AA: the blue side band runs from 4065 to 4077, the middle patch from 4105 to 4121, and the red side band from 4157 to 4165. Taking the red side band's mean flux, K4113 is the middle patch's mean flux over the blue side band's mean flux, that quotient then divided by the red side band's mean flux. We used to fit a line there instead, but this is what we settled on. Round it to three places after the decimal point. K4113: 0.033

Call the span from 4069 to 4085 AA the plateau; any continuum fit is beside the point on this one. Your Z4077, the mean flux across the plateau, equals 25.4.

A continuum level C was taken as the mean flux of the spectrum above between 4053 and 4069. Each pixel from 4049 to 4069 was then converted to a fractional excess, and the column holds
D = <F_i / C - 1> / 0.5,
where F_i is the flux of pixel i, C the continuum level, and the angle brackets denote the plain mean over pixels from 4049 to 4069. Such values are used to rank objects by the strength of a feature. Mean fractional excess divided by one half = -0.02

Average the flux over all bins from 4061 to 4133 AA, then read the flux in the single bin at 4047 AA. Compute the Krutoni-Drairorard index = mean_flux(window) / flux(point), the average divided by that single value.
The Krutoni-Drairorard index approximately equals 0.828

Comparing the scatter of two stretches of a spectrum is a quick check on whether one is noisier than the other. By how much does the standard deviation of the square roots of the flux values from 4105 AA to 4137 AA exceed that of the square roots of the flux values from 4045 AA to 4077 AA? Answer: 0.00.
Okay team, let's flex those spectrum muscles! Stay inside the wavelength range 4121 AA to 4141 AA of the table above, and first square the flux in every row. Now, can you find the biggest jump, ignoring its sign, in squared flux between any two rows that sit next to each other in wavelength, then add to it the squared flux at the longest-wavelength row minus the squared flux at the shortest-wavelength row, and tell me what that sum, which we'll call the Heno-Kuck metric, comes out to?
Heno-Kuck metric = 44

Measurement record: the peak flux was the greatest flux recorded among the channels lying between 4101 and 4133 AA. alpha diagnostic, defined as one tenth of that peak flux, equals 2.64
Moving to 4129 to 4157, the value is 2.70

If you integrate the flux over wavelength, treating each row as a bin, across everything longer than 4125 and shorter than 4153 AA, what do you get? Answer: 711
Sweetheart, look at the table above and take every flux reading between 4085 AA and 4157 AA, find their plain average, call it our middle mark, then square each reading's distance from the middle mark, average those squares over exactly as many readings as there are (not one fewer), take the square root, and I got 2.4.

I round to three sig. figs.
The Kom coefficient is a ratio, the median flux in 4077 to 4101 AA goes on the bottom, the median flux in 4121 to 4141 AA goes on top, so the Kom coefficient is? 1.01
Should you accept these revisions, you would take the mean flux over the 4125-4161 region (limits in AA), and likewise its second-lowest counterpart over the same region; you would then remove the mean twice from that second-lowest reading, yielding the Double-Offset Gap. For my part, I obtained -26.6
